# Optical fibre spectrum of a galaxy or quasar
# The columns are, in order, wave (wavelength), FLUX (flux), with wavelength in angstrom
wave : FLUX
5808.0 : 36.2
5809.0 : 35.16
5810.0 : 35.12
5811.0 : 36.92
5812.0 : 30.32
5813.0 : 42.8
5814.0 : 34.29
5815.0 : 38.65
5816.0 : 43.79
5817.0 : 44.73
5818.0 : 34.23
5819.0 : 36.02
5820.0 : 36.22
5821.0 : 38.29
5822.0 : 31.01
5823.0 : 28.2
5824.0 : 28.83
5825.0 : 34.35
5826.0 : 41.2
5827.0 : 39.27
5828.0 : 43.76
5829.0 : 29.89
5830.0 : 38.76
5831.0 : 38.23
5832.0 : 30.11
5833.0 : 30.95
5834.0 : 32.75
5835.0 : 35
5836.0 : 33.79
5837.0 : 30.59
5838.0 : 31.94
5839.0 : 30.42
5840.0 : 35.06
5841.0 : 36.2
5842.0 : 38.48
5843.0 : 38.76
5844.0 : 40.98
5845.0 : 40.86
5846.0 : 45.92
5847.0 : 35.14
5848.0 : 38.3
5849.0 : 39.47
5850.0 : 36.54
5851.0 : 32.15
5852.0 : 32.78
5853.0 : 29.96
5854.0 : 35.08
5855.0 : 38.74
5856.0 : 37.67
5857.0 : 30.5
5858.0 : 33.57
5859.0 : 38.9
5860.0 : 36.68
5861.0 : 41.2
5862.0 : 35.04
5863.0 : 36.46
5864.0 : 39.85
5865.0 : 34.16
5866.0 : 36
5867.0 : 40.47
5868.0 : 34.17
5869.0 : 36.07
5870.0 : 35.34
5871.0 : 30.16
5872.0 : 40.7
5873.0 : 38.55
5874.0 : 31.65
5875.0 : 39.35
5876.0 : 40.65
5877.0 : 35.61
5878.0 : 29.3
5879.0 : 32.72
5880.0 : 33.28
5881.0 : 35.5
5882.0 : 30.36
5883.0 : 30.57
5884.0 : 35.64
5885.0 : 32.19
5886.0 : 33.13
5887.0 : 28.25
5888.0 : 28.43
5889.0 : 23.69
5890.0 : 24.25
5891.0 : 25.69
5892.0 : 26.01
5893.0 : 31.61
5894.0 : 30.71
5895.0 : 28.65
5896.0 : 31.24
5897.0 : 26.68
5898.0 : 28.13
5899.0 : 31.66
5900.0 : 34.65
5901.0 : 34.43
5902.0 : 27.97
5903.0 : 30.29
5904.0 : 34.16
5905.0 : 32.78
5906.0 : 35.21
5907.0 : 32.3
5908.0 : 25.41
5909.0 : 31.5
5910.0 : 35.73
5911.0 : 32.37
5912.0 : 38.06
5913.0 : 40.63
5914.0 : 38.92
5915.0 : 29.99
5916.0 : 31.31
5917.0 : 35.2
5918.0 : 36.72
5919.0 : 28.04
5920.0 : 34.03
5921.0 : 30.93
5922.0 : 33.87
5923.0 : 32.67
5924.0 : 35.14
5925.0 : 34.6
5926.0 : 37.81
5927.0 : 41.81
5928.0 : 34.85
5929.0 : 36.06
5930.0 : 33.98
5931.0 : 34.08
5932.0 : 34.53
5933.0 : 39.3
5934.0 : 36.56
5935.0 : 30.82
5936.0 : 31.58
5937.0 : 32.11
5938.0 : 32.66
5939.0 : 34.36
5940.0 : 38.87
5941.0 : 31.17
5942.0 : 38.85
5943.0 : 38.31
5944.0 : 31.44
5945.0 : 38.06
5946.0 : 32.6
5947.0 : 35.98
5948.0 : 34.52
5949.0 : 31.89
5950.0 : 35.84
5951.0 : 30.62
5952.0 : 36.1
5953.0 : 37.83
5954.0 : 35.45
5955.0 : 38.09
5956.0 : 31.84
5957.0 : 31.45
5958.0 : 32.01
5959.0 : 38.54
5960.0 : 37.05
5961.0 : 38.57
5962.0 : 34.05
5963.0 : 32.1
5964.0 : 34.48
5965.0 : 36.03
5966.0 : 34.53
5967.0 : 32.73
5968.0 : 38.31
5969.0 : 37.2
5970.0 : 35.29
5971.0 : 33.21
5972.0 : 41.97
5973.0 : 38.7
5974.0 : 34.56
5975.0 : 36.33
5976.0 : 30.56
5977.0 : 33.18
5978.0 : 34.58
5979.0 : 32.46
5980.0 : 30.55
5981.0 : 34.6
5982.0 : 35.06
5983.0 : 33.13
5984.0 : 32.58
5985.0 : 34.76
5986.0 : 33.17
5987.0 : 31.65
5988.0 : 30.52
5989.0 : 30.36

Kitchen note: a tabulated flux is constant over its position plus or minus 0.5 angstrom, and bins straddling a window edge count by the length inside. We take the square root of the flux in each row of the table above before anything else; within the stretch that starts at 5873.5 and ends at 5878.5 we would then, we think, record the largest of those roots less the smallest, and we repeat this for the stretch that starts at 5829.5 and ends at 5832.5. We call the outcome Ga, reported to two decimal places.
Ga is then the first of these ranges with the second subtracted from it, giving 0.22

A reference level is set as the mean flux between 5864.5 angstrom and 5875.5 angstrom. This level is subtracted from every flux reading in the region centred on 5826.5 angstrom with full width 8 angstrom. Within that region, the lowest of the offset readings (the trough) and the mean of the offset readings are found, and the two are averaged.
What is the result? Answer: -4.2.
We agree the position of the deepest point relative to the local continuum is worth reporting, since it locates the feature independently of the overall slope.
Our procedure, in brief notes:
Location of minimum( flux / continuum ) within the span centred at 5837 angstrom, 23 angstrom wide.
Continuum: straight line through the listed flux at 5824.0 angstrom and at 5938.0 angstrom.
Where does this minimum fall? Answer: 5829.0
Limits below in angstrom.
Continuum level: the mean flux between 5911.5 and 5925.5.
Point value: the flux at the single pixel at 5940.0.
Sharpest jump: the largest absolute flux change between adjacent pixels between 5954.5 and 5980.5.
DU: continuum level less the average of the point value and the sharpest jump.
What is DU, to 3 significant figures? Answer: 10.5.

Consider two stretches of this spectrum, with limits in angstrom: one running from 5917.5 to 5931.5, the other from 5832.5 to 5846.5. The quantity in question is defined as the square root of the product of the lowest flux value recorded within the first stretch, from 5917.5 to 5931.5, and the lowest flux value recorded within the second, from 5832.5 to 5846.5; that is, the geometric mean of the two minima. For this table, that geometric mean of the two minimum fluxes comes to 29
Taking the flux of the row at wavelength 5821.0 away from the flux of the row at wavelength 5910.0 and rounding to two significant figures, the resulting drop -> -2.6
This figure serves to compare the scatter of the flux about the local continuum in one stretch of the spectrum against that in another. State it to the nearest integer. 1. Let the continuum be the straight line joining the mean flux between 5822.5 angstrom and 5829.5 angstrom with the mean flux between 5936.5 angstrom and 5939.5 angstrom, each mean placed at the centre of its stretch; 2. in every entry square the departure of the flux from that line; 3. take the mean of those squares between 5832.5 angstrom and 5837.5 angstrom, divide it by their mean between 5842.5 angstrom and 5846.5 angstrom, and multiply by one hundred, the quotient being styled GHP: 15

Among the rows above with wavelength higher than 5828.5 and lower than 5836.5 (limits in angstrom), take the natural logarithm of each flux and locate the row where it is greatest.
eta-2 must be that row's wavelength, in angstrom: 5830.0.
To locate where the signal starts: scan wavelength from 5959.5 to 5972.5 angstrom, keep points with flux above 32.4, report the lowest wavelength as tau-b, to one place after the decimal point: 5960.0 angstrom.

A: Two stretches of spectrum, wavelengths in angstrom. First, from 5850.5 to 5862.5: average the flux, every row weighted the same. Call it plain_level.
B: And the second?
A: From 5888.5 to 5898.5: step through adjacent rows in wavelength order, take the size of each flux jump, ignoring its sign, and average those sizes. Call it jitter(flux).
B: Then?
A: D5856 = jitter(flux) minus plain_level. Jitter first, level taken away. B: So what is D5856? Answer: -33.0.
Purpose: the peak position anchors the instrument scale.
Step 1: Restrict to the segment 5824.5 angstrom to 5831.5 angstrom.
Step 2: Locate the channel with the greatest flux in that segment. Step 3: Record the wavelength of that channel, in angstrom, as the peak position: 5828.0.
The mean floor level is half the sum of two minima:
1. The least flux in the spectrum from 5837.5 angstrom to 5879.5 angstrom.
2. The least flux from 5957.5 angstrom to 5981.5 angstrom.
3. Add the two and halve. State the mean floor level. 29.9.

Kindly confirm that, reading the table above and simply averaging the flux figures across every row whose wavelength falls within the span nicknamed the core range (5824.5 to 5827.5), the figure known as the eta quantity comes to 38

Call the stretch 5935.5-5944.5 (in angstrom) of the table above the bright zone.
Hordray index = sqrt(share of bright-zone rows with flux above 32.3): 0.75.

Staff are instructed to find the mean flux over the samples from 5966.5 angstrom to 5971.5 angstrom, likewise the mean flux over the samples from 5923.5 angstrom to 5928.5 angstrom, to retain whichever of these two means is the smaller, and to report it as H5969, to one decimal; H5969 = 35.3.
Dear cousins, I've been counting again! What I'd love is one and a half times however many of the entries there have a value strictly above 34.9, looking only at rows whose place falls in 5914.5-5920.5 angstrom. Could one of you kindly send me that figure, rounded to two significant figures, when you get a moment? 3.0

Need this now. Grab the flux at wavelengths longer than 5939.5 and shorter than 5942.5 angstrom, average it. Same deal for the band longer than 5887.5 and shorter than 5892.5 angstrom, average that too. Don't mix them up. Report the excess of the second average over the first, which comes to -10.7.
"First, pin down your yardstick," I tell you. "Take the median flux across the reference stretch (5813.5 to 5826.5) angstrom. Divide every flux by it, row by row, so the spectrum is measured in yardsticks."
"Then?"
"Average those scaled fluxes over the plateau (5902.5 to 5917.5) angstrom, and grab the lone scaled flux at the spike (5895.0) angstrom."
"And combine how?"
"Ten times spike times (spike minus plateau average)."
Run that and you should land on -1.1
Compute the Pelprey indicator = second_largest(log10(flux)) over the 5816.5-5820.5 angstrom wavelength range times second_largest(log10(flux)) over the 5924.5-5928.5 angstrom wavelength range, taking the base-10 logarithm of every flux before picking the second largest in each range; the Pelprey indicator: 2.46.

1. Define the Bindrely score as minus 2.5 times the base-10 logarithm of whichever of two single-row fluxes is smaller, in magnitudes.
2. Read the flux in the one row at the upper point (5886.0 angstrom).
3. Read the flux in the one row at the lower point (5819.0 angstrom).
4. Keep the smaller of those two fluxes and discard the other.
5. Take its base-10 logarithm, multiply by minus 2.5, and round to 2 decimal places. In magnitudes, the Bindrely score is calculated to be -3.80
